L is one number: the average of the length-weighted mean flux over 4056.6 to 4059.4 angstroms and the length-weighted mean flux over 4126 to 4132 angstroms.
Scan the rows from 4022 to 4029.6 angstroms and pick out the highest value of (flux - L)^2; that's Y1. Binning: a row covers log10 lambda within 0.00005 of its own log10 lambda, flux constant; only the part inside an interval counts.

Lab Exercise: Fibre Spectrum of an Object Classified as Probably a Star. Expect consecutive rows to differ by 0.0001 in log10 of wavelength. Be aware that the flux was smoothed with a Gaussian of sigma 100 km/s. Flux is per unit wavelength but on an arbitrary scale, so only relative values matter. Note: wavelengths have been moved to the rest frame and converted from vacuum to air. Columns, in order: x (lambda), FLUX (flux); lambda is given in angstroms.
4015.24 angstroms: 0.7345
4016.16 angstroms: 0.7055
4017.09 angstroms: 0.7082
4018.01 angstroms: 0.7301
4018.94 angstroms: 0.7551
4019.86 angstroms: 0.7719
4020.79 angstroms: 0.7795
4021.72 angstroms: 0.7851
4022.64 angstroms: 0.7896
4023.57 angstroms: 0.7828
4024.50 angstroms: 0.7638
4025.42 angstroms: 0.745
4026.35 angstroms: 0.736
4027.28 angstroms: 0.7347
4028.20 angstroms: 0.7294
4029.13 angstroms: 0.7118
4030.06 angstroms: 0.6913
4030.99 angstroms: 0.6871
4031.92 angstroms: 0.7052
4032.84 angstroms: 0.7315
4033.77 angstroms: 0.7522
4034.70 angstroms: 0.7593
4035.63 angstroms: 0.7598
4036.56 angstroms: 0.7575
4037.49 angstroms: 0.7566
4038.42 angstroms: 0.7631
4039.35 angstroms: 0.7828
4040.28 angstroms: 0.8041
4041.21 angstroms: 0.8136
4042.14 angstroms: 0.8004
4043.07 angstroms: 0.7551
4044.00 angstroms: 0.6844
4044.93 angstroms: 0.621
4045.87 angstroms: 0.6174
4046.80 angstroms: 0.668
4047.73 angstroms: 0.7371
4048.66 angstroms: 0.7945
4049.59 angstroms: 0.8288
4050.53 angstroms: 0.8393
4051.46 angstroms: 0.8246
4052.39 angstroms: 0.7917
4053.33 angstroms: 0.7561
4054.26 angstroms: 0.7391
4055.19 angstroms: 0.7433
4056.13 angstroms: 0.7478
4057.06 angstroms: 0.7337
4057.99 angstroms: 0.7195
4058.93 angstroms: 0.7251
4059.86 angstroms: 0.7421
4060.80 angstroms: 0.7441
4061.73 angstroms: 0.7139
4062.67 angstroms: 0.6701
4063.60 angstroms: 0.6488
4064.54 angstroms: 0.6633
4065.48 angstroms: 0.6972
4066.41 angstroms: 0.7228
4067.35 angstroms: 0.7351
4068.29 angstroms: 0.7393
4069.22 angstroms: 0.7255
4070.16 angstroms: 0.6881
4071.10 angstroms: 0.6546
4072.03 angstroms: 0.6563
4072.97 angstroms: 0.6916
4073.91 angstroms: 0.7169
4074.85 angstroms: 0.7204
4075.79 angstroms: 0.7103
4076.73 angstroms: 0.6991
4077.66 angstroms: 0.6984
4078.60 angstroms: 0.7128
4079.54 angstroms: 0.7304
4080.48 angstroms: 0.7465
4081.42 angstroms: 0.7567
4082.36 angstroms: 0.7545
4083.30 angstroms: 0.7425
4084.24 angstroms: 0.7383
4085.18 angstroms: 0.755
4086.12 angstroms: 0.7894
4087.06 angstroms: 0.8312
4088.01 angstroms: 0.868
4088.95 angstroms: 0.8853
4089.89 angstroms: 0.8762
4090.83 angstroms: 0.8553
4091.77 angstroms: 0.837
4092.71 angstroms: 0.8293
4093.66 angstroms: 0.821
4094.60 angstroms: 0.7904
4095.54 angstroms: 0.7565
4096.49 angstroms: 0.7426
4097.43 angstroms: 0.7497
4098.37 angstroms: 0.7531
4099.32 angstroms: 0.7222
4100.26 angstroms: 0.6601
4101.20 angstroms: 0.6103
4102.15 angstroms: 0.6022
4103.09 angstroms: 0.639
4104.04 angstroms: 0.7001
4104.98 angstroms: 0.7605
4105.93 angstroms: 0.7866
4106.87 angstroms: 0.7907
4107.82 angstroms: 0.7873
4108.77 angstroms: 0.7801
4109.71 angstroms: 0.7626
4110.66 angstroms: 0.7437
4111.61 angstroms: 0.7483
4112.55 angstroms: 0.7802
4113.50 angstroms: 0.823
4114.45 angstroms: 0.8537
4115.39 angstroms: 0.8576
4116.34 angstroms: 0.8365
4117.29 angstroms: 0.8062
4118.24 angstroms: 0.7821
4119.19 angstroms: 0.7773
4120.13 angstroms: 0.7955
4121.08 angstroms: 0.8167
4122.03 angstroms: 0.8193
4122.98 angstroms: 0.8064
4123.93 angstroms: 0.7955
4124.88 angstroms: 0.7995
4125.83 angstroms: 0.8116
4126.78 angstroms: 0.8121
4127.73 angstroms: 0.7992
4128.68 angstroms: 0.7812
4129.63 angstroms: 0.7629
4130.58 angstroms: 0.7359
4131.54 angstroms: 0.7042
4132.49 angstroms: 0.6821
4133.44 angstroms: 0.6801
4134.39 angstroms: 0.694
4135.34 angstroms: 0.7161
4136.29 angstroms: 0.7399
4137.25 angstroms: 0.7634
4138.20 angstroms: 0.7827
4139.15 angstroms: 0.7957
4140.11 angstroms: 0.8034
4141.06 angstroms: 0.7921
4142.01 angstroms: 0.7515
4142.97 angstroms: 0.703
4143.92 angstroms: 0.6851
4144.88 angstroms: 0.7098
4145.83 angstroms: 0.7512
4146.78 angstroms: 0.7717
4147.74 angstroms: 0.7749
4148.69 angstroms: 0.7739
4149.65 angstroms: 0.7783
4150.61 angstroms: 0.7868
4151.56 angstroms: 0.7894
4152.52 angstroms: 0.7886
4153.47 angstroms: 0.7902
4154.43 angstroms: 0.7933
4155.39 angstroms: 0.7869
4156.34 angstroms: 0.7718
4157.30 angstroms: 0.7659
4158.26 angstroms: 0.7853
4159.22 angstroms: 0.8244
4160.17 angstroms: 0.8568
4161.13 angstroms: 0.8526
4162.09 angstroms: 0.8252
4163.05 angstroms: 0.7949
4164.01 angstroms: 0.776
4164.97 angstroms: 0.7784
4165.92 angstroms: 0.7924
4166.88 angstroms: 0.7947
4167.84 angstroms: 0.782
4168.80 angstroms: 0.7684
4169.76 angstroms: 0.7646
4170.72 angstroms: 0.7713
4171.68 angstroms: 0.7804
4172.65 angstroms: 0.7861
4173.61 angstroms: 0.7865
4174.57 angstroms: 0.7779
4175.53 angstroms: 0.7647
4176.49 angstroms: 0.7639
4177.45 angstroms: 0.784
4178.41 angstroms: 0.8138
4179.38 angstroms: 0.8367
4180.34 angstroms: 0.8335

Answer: 0.0018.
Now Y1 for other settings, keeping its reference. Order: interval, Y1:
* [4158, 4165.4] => 0.0120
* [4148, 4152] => 0.0018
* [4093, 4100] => 0.0054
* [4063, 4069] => 0.0097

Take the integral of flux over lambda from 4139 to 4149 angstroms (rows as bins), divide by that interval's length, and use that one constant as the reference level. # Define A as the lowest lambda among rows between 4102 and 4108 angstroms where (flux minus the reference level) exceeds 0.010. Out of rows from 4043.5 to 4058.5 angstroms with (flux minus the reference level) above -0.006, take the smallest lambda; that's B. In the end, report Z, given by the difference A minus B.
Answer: 57.3 angstroms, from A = 4105.93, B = 4048.66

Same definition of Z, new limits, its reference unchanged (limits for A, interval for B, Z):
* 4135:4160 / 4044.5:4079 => 89.5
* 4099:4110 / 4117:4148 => -11.4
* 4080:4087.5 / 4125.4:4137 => -39.7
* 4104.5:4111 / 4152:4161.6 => -46.6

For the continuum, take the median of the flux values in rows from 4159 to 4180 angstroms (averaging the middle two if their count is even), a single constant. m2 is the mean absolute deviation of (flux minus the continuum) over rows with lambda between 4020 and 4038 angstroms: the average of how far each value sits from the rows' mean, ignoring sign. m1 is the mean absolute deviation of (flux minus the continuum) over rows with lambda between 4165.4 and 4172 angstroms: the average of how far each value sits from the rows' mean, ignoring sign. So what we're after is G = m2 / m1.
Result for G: 2.6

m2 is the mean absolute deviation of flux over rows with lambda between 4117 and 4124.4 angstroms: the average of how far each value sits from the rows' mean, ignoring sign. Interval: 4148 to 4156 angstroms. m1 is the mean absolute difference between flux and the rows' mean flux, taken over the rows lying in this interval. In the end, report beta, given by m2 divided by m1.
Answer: 2.5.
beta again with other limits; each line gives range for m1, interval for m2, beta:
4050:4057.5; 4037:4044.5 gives 0.9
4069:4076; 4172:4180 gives 0.8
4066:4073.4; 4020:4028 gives 0.7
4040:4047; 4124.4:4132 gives 0.4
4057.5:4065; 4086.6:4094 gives 0.7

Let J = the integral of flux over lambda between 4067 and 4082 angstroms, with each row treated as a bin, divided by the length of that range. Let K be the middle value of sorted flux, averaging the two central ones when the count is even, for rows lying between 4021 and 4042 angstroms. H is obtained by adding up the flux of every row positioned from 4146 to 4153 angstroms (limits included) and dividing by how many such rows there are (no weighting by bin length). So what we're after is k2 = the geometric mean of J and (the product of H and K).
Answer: 0.648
